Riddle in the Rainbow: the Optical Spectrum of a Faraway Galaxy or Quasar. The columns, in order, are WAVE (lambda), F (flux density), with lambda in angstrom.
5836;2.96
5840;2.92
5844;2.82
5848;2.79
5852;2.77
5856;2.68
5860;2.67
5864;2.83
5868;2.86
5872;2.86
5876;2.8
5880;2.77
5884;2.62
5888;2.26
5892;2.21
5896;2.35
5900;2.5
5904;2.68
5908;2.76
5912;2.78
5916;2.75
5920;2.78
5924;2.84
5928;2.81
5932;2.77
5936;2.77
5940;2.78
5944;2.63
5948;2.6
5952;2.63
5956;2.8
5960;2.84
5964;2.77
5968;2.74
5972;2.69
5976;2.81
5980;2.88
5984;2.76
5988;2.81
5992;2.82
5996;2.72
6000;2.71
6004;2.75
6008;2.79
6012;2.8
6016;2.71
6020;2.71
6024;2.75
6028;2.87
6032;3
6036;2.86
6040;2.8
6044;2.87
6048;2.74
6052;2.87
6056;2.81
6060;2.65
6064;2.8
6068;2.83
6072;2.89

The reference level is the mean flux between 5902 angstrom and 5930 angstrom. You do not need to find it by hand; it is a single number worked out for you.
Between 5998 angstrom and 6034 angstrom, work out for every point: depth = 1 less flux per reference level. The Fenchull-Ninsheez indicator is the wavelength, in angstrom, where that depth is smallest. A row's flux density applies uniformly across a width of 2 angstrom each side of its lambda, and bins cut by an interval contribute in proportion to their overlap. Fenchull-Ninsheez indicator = 6032 angstrom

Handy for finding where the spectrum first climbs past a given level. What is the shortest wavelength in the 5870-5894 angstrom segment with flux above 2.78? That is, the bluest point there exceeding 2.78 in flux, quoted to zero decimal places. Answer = 5872 angstrom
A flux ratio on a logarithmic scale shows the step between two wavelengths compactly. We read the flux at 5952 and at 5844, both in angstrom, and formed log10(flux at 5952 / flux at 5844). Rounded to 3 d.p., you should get -0.030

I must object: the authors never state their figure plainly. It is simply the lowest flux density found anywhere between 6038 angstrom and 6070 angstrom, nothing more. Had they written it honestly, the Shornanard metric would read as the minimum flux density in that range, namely 2.65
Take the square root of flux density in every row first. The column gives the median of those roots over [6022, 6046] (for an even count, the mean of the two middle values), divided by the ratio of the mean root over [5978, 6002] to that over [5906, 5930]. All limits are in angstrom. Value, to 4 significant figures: 1.694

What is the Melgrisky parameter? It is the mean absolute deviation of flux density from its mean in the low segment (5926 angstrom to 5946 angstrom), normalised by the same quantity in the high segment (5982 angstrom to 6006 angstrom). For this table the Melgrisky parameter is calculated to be 1.4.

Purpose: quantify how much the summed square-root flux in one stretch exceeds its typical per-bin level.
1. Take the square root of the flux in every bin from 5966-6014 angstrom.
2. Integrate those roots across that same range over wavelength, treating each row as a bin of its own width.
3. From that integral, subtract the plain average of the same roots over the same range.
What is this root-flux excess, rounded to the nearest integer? 78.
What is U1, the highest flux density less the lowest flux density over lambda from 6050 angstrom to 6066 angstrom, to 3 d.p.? 0.220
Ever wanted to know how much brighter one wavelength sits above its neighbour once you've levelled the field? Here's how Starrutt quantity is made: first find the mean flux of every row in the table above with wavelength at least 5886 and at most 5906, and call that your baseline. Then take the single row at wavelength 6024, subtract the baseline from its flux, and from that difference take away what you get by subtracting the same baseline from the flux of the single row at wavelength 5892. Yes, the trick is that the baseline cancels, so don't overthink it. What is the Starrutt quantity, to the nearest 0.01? 0.54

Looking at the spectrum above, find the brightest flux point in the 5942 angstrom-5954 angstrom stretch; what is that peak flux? 2.63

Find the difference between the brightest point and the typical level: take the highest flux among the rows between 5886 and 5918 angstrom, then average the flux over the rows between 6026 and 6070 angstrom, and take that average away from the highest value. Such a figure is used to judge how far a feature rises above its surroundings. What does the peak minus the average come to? -0.047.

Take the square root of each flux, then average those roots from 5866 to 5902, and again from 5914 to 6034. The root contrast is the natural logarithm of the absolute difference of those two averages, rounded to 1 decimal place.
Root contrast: -2.8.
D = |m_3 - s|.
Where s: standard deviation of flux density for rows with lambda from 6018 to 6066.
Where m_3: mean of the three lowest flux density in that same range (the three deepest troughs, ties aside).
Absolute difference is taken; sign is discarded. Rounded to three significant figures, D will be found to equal 2.61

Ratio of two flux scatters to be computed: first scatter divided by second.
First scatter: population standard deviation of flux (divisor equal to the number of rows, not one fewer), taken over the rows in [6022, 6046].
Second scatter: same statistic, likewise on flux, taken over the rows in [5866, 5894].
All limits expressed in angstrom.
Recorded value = 0.30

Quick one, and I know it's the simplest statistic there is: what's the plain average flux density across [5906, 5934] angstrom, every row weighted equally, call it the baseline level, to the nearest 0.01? 2.78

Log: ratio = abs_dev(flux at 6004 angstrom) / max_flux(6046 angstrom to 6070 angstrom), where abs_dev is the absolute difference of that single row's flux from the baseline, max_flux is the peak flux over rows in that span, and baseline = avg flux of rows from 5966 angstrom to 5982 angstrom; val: 0.010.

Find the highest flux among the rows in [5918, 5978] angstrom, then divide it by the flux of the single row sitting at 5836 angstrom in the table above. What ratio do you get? 0.96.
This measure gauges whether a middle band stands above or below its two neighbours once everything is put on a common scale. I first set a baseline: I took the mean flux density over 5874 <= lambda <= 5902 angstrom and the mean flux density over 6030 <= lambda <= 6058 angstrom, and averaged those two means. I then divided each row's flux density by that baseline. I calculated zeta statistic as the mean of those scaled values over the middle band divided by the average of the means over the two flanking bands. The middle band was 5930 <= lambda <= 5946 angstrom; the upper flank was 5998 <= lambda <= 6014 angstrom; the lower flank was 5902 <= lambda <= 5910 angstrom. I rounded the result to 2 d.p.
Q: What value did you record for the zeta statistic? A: 1.00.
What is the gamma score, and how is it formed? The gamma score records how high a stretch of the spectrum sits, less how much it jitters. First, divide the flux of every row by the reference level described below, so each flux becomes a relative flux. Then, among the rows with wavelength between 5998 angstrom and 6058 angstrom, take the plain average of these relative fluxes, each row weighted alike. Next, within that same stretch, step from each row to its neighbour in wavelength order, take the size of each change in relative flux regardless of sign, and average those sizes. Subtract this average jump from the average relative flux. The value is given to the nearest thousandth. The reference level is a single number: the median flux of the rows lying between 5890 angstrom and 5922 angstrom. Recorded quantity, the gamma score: 1.004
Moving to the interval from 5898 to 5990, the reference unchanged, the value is 0.988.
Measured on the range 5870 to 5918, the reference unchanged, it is 0.920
